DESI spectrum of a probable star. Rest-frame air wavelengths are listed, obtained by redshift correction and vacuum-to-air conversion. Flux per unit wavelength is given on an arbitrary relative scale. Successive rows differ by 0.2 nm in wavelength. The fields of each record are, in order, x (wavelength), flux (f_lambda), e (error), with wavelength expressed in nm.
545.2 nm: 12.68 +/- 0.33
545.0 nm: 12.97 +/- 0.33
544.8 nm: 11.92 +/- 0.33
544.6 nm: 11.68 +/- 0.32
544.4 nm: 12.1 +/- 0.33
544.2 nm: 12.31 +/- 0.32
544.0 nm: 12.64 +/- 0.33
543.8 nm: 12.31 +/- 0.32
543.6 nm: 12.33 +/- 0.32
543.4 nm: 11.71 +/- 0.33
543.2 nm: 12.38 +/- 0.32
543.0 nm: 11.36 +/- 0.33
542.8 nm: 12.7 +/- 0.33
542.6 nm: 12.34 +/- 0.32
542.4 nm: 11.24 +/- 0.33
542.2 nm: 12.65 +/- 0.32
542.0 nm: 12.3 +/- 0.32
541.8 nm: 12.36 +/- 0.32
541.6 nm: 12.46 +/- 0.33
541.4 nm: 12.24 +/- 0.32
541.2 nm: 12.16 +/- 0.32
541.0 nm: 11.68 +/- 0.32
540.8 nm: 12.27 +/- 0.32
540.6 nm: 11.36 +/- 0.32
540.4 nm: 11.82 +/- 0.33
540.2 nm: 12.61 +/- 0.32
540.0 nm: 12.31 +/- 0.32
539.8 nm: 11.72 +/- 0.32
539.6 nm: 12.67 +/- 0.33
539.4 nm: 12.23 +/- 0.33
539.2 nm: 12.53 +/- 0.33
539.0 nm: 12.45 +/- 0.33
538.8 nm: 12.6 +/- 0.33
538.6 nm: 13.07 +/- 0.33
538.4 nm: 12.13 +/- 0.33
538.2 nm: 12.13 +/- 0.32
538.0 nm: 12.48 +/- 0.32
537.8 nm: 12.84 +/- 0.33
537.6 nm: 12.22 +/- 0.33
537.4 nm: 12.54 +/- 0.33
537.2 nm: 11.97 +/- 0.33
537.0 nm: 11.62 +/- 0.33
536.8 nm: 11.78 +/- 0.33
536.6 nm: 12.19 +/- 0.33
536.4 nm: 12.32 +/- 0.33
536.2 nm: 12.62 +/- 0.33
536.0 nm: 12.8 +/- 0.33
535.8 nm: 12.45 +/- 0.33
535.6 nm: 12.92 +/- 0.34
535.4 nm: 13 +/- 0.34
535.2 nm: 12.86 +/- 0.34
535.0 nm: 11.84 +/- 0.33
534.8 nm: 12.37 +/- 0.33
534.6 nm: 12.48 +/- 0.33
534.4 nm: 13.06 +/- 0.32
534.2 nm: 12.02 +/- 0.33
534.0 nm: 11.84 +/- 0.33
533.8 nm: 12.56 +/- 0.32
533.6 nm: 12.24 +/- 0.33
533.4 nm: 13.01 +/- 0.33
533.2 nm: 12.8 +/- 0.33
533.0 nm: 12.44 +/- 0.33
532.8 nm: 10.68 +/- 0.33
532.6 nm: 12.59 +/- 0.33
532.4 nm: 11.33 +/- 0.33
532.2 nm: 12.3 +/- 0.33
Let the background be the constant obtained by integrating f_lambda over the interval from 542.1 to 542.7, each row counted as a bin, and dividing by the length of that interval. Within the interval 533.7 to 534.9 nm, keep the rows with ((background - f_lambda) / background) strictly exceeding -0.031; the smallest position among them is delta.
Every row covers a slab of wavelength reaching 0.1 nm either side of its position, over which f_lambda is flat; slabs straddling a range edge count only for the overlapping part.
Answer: 534.0 nm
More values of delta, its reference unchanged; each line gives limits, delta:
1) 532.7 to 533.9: 532.8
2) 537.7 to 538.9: 538.2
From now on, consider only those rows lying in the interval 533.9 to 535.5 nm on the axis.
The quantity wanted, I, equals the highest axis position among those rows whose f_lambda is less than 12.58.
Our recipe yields 535.0 nm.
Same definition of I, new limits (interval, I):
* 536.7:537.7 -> 537.6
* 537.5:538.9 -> 538.4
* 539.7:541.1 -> 541.0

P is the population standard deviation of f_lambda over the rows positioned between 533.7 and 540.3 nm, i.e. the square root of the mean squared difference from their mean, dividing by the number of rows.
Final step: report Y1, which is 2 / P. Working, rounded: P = 0.39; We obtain 5.1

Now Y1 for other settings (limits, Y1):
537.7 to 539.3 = 6.7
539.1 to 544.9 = 4.9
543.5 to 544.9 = 6.9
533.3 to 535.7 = 4.6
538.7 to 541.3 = 5.0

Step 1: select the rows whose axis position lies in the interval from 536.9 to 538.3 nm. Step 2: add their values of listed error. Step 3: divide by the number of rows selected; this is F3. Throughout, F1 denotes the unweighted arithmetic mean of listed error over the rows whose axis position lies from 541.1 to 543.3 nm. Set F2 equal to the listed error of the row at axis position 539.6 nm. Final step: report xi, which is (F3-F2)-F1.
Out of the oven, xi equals -0.326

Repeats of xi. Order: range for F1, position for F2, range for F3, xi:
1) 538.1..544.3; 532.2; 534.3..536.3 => -0.323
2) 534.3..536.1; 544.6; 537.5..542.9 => -0.327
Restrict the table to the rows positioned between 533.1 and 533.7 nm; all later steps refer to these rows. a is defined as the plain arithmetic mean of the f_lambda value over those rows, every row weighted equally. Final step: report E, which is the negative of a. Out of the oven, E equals -12.7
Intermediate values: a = 12.7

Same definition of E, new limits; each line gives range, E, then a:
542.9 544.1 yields -12.1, 12.1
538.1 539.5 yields -12.4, 12.4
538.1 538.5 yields -12.1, 12.1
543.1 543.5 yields -12.0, 12.0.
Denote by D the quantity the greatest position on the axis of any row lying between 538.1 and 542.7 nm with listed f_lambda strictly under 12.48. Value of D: 542.6 nm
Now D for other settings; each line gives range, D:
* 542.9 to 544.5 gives 544.4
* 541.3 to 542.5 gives 542.4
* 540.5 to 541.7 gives 541.6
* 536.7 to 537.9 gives 537.6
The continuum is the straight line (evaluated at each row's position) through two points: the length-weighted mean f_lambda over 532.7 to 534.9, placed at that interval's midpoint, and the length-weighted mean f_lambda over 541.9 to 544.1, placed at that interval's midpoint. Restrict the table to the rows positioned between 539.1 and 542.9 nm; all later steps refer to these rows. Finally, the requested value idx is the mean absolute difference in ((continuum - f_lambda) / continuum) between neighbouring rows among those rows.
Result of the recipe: 0.043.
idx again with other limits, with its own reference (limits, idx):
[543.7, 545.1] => 0.035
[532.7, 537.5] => 0.038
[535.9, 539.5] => 0.027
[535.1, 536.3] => 0.020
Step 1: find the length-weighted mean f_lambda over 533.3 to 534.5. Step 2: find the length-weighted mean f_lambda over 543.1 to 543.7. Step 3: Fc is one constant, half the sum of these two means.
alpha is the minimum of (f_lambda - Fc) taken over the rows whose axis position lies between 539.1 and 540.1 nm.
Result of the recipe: -0.58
